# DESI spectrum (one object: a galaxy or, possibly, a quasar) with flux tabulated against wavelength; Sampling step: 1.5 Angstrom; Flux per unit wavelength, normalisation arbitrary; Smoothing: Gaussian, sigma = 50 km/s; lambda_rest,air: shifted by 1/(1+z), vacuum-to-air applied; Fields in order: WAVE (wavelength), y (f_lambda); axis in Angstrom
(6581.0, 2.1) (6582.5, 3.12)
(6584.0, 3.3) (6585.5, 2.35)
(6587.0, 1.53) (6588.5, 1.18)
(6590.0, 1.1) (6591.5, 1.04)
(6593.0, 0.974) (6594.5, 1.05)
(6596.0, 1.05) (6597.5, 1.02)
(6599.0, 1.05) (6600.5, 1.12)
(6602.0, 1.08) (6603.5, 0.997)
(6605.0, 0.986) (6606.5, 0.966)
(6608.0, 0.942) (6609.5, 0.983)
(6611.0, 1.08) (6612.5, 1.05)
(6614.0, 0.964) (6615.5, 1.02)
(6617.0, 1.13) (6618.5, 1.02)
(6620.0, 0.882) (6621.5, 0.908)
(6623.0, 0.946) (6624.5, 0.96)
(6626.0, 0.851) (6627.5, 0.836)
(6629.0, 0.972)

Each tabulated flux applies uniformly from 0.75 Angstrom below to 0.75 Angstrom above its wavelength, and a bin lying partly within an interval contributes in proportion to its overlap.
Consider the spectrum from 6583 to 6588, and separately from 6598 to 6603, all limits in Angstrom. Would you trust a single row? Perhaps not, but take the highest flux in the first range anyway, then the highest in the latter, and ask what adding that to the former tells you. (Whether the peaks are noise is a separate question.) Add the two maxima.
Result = 4.4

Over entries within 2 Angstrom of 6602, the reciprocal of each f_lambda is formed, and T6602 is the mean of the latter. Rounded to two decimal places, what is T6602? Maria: 0.94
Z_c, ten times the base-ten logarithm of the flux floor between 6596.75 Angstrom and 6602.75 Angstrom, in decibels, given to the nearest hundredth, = 0.09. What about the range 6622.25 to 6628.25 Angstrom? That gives -0.78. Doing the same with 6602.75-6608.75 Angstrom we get -0.26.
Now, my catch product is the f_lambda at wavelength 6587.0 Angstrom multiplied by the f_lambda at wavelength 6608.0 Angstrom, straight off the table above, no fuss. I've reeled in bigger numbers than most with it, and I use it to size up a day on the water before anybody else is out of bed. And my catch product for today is 1.44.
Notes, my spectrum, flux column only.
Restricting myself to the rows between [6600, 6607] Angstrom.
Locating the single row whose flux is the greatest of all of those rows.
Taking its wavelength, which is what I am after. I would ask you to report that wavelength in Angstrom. 6600.5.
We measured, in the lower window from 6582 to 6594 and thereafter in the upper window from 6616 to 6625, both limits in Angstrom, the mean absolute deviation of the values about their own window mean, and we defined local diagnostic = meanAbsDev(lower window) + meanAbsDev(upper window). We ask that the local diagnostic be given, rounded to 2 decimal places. 0.89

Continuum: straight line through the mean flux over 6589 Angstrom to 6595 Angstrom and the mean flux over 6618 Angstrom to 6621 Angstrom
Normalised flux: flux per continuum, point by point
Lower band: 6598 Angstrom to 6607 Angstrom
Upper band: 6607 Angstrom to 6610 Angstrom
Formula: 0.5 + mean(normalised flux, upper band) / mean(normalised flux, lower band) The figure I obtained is 1.45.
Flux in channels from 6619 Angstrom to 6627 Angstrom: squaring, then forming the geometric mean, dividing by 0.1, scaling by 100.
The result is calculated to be 825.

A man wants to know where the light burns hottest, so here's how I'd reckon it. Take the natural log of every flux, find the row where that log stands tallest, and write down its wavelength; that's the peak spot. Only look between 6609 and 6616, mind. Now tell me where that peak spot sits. 6611.0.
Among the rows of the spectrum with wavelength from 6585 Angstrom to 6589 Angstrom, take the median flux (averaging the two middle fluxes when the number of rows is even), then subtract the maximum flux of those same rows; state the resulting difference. -0.82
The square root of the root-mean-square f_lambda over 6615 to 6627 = 0.98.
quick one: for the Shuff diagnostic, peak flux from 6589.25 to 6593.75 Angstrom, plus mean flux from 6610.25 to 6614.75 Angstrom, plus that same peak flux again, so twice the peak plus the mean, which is 3.23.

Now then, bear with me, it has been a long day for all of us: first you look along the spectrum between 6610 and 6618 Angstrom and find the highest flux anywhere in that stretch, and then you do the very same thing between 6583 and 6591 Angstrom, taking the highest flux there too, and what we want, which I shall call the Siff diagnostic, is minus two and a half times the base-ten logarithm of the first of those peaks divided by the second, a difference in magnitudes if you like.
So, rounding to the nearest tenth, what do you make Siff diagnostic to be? 1.2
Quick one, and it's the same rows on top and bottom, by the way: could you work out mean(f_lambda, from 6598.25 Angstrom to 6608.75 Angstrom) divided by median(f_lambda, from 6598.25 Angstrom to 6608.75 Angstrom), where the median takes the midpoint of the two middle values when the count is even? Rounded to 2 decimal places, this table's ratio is 1.02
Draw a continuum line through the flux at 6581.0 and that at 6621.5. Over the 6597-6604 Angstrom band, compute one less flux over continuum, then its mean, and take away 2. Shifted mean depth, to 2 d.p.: -1.69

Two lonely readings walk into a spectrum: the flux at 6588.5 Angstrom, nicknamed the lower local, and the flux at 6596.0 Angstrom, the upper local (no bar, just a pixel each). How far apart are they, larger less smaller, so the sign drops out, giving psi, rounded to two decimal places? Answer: 0.13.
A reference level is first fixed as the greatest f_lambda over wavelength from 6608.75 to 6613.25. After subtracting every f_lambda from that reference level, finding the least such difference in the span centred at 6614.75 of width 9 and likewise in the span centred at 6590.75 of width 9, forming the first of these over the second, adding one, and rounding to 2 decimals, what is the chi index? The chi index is 1.11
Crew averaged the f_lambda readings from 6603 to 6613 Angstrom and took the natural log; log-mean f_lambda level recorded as 0.00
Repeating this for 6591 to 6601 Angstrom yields 0.04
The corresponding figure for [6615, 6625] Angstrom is -0.02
